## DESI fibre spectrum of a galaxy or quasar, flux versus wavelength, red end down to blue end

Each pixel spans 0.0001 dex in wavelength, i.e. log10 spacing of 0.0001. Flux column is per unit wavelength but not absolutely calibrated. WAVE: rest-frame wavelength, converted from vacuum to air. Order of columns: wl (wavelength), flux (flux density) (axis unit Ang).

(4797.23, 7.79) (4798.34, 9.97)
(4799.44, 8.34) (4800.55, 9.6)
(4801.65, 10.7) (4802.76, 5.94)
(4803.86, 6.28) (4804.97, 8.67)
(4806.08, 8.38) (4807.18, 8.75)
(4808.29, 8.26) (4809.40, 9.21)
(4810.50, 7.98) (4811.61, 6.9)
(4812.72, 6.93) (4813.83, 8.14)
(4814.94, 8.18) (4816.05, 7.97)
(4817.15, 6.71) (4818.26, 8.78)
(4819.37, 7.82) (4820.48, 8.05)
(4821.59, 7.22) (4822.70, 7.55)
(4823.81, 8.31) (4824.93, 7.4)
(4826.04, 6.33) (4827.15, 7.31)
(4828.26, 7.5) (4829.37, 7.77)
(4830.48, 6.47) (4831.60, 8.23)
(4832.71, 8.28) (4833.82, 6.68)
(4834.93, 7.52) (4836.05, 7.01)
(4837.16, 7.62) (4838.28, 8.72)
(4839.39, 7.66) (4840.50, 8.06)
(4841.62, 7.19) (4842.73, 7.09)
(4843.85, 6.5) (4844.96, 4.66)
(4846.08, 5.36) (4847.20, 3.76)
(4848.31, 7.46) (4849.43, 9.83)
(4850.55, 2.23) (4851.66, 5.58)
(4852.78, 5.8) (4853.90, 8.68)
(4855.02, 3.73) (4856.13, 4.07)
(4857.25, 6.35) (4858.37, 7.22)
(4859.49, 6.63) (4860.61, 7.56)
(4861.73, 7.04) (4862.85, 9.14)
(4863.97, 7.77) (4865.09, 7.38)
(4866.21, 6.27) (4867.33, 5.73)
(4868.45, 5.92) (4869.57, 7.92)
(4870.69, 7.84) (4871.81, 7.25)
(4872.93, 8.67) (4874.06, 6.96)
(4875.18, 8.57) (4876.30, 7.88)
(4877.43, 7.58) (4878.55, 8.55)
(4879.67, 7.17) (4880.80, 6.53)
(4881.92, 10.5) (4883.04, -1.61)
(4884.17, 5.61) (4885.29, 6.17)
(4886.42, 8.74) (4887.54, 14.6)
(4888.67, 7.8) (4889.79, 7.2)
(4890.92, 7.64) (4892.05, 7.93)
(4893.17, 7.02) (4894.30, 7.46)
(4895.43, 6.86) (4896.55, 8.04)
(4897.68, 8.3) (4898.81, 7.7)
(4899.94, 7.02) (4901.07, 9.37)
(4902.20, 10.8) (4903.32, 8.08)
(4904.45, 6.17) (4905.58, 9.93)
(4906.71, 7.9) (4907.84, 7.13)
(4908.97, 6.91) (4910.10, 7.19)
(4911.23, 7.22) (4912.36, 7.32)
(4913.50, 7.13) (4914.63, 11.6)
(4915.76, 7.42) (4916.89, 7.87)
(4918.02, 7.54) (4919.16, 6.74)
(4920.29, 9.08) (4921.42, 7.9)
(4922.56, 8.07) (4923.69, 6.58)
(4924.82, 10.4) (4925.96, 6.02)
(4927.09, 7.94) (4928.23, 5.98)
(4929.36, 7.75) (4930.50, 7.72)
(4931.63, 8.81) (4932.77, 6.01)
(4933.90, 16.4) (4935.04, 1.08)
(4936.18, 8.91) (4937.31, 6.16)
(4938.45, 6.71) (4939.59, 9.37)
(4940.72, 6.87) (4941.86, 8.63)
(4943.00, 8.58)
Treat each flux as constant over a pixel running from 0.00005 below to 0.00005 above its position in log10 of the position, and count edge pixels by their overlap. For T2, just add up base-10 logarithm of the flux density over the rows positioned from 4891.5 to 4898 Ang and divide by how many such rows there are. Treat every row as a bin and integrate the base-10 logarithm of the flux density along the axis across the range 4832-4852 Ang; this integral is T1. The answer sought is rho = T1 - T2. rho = 15.3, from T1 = 16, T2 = 0.880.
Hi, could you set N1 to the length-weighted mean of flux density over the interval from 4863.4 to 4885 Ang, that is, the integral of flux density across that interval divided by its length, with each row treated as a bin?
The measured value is 7.0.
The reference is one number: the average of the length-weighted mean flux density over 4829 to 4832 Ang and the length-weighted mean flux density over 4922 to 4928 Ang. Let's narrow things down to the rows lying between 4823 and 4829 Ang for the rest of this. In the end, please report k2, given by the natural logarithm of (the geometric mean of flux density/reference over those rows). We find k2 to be -0.03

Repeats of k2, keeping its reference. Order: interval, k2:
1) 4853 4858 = -0.34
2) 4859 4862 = -0.07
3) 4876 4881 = -0.01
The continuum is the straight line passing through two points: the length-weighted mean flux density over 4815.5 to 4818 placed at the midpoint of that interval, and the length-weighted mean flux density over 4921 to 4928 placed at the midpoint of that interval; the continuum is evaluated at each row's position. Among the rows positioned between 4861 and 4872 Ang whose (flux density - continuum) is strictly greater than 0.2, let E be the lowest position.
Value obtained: 4862.85 Ang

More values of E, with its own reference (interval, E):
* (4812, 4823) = 4813.83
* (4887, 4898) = 4887.54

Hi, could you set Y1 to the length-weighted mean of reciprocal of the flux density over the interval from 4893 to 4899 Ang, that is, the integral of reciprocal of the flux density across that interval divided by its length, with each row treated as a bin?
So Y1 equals 0.132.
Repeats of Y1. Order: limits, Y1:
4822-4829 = 0.136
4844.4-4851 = 0.221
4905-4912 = 0.132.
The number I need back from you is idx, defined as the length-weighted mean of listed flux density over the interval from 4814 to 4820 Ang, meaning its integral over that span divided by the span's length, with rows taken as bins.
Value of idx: 7.92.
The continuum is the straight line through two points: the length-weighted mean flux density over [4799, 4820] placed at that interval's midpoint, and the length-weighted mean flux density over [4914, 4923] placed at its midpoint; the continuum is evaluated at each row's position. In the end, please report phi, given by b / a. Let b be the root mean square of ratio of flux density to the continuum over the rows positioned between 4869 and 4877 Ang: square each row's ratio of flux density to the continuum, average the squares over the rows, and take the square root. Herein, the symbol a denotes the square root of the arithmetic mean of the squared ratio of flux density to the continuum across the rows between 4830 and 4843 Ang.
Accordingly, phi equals 1.03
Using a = 0.932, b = 0.963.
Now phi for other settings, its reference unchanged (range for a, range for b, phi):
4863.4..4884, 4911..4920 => 1.06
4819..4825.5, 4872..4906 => 1.04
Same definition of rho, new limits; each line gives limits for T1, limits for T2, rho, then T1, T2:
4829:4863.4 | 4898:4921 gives 27.0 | 28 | 0.898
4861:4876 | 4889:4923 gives 12.1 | 13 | 0.892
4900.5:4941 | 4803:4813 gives 34.5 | 35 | 0.896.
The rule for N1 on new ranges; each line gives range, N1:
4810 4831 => 7.5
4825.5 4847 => 7.1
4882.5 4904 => 7.6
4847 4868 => 6.5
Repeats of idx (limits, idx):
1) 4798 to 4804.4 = 8.44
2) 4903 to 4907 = 8.02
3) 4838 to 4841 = 8.12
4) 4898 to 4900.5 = 7.44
